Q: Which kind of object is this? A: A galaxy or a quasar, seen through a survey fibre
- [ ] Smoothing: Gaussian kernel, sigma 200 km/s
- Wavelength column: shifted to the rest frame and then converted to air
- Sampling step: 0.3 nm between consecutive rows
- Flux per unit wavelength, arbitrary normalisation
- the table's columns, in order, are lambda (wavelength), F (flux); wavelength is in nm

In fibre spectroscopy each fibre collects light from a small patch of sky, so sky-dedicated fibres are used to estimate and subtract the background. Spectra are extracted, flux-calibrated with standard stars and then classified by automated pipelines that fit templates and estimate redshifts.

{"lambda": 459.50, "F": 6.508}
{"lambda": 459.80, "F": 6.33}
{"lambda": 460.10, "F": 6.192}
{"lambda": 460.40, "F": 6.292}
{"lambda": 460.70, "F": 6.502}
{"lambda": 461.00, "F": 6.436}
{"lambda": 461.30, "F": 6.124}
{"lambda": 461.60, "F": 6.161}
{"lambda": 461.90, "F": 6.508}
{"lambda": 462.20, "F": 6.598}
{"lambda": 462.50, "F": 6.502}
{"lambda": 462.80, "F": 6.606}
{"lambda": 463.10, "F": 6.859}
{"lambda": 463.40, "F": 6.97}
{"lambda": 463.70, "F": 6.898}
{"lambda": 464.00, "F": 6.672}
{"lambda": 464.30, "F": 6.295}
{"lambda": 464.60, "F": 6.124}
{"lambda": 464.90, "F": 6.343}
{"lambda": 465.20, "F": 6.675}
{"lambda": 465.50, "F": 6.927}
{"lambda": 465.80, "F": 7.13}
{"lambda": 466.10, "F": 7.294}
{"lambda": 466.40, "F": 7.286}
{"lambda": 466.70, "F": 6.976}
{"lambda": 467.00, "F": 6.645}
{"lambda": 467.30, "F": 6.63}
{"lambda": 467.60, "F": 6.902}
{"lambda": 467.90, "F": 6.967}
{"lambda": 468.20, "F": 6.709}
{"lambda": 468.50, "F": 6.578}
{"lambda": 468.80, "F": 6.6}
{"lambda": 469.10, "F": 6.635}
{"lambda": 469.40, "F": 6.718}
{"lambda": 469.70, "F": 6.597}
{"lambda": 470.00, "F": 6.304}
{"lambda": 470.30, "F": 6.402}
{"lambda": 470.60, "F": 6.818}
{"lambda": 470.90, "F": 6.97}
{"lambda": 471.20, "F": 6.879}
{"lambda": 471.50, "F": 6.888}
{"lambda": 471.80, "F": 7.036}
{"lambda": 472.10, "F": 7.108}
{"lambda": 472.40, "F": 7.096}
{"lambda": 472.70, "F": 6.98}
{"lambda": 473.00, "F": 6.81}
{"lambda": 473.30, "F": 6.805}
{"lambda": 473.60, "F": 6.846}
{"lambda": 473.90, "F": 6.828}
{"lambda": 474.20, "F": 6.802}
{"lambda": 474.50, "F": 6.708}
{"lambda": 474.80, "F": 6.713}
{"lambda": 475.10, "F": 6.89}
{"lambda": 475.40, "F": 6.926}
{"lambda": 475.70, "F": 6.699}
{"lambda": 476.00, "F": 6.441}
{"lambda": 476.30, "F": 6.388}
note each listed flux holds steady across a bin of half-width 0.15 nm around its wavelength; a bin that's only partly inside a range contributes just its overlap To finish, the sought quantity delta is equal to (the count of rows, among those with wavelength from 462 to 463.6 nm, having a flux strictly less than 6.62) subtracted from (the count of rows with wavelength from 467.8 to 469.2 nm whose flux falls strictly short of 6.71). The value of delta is 1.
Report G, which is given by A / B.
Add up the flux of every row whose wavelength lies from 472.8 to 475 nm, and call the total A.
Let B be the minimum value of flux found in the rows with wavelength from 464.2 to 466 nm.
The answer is 7.8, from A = 48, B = 6.124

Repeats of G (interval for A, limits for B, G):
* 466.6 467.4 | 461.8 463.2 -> 3.1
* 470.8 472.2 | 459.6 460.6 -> 5.6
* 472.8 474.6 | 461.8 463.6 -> 6.3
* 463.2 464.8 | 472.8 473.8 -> 4.8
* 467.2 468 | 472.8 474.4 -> 3.0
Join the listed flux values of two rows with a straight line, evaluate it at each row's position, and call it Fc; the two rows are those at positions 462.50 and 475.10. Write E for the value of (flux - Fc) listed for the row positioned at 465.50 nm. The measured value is 0.33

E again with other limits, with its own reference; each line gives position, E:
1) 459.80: -0.09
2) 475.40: 0.03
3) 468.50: -0.11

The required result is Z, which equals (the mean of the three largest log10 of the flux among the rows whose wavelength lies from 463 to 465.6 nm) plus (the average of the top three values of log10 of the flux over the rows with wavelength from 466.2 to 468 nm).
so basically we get 1.69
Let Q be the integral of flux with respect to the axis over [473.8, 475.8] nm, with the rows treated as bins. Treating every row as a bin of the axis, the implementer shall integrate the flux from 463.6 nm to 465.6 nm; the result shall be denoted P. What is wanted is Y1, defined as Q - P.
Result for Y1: 0.50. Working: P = 13.1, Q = 13.6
